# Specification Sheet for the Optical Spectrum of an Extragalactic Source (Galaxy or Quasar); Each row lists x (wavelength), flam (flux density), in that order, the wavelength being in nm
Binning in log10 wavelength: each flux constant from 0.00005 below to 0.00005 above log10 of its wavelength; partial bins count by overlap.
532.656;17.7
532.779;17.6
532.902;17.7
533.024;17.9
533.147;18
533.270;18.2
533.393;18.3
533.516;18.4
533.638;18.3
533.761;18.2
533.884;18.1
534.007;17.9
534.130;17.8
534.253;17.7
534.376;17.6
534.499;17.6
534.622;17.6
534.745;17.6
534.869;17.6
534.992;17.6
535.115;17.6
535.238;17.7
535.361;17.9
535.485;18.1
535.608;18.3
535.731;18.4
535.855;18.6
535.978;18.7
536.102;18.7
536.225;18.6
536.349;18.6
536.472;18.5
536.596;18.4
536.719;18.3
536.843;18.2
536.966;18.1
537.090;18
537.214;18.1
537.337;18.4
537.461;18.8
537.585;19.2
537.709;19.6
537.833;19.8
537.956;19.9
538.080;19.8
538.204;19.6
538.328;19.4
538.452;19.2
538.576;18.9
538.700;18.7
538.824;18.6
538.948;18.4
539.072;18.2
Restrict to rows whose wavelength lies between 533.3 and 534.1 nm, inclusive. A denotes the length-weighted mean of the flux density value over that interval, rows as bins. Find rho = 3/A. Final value 0.165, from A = 18.2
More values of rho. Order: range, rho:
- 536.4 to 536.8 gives 0.163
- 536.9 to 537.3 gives 0.166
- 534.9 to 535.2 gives 0.170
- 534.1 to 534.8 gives 0.170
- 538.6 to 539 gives 0.161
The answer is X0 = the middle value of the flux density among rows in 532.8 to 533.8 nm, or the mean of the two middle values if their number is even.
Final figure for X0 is 18.2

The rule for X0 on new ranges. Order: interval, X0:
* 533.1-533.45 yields 18.2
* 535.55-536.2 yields 18.6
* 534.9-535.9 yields 18.0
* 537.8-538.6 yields 19.6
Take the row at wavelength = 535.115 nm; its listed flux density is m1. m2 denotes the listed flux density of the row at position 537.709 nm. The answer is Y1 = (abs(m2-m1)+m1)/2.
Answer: 9.80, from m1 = 17.6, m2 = 19.6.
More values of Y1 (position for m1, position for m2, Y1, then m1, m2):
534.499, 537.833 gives 9.90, 17.6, 19.8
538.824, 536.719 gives 9.45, 18.6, 18.3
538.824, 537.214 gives 9.55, 18.6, 18.1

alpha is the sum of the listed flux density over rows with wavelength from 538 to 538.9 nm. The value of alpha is 134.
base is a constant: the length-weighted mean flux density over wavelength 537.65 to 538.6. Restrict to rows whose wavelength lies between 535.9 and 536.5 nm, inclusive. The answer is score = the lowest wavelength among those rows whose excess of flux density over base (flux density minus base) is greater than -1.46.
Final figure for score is 535.978 nm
